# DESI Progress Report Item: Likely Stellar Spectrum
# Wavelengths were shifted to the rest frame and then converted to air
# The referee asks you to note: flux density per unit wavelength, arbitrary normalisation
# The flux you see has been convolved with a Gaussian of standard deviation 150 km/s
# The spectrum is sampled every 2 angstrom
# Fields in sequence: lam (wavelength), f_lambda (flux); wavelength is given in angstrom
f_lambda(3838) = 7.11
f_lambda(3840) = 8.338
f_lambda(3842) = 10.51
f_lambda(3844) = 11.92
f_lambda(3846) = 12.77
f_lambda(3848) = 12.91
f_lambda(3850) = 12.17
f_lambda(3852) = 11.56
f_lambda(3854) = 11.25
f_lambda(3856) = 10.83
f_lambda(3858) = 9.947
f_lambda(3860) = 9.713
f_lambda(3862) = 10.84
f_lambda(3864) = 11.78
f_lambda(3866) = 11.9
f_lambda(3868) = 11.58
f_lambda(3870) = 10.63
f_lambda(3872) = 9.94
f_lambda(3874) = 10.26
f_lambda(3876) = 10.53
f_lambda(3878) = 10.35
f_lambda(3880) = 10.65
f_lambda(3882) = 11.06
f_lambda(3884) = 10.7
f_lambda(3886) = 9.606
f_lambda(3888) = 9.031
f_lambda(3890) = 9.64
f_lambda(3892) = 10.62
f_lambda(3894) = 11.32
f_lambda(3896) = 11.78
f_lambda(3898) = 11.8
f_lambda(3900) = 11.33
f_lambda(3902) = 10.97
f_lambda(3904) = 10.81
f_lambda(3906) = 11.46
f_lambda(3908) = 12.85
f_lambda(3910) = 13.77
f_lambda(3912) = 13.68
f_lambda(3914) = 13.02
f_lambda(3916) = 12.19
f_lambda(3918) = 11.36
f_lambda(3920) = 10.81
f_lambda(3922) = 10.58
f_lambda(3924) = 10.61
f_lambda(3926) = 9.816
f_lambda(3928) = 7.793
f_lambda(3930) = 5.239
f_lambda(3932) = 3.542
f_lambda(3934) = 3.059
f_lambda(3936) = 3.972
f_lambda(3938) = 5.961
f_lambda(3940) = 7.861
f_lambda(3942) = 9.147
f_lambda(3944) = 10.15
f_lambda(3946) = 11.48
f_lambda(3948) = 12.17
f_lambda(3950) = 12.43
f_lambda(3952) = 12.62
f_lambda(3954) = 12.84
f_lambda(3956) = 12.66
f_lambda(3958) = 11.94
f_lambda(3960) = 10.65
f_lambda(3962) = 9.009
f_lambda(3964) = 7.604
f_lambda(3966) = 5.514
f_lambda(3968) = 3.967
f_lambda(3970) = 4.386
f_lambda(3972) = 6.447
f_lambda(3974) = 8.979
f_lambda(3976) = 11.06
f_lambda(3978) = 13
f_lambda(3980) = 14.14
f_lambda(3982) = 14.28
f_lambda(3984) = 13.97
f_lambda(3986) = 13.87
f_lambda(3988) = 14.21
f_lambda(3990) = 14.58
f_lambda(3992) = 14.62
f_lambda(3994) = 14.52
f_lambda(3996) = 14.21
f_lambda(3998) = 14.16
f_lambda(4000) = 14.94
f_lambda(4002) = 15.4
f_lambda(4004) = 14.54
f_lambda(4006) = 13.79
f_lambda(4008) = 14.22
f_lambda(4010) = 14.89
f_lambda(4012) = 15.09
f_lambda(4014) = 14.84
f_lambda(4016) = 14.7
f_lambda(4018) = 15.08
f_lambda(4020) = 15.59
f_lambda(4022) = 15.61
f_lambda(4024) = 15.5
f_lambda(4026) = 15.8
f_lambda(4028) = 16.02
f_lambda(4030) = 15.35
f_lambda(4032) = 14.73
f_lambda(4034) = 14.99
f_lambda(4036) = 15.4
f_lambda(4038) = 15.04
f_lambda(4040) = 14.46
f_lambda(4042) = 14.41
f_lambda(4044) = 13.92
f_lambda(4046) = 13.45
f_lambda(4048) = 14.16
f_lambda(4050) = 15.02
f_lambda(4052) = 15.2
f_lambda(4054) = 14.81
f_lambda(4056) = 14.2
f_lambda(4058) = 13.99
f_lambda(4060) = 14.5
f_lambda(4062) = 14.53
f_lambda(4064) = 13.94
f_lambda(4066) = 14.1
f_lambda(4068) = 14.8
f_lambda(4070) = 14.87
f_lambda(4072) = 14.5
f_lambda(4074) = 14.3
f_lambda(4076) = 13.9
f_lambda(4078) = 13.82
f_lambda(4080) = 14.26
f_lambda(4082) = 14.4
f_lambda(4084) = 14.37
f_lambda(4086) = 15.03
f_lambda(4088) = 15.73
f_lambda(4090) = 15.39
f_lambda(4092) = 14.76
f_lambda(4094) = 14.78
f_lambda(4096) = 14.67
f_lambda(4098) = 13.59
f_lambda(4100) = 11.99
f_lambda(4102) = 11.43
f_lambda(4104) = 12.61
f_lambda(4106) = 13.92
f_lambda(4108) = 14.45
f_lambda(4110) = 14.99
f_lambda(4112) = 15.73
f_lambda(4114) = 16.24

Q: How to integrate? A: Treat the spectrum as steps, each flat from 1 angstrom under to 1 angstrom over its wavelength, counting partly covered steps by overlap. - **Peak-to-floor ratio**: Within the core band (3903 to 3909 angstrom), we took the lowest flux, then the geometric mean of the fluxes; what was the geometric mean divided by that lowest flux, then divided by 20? 0.0540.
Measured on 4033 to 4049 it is 0.0538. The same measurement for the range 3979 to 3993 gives 0.0513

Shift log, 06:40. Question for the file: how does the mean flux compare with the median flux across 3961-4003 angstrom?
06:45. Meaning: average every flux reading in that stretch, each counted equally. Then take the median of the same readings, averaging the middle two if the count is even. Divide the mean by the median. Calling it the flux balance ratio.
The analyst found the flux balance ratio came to 0.83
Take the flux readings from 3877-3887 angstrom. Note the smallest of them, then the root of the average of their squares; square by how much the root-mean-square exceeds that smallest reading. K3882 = 0.77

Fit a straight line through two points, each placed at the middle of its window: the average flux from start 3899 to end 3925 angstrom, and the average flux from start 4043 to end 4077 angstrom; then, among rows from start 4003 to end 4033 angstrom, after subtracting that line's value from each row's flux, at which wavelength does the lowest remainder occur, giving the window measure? 4006 angstrom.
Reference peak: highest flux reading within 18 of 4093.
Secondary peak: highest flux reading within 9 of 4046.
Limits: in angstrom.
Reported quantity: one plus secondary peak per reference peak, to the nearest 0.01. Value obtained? 1.97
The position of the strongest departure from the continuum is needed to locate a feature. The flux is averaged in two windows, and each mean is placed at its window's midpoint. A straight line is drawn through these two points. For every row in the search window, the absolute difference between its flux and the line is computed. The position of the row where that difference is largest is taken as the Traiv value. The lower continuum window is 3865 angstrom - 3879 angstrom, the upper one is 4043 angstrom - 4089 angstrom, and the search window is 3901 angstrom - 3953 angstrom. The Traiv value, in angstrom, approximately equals 3934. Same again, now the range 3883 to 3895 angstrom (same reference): 3888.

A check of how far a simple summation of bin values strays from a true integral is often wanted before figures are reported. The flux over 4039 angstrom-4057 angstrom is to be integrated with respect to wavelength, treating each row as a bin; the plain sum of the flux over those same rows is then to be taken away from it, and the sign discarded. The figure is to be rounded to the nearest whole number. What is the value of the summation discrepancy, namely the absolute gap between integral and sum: 130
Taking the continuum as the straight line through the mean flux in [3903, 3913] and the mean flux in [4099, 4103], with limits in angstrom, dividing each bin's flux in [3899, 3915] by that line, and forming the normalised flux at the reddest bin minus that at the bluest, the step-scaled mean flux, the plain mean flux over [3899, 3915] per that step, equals 88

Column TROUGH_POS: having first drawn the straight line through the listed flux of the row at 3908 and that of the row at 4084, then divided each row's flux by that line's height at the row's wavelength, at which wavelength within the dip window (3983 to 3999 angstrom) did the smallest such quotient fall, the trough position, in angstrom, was 3986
